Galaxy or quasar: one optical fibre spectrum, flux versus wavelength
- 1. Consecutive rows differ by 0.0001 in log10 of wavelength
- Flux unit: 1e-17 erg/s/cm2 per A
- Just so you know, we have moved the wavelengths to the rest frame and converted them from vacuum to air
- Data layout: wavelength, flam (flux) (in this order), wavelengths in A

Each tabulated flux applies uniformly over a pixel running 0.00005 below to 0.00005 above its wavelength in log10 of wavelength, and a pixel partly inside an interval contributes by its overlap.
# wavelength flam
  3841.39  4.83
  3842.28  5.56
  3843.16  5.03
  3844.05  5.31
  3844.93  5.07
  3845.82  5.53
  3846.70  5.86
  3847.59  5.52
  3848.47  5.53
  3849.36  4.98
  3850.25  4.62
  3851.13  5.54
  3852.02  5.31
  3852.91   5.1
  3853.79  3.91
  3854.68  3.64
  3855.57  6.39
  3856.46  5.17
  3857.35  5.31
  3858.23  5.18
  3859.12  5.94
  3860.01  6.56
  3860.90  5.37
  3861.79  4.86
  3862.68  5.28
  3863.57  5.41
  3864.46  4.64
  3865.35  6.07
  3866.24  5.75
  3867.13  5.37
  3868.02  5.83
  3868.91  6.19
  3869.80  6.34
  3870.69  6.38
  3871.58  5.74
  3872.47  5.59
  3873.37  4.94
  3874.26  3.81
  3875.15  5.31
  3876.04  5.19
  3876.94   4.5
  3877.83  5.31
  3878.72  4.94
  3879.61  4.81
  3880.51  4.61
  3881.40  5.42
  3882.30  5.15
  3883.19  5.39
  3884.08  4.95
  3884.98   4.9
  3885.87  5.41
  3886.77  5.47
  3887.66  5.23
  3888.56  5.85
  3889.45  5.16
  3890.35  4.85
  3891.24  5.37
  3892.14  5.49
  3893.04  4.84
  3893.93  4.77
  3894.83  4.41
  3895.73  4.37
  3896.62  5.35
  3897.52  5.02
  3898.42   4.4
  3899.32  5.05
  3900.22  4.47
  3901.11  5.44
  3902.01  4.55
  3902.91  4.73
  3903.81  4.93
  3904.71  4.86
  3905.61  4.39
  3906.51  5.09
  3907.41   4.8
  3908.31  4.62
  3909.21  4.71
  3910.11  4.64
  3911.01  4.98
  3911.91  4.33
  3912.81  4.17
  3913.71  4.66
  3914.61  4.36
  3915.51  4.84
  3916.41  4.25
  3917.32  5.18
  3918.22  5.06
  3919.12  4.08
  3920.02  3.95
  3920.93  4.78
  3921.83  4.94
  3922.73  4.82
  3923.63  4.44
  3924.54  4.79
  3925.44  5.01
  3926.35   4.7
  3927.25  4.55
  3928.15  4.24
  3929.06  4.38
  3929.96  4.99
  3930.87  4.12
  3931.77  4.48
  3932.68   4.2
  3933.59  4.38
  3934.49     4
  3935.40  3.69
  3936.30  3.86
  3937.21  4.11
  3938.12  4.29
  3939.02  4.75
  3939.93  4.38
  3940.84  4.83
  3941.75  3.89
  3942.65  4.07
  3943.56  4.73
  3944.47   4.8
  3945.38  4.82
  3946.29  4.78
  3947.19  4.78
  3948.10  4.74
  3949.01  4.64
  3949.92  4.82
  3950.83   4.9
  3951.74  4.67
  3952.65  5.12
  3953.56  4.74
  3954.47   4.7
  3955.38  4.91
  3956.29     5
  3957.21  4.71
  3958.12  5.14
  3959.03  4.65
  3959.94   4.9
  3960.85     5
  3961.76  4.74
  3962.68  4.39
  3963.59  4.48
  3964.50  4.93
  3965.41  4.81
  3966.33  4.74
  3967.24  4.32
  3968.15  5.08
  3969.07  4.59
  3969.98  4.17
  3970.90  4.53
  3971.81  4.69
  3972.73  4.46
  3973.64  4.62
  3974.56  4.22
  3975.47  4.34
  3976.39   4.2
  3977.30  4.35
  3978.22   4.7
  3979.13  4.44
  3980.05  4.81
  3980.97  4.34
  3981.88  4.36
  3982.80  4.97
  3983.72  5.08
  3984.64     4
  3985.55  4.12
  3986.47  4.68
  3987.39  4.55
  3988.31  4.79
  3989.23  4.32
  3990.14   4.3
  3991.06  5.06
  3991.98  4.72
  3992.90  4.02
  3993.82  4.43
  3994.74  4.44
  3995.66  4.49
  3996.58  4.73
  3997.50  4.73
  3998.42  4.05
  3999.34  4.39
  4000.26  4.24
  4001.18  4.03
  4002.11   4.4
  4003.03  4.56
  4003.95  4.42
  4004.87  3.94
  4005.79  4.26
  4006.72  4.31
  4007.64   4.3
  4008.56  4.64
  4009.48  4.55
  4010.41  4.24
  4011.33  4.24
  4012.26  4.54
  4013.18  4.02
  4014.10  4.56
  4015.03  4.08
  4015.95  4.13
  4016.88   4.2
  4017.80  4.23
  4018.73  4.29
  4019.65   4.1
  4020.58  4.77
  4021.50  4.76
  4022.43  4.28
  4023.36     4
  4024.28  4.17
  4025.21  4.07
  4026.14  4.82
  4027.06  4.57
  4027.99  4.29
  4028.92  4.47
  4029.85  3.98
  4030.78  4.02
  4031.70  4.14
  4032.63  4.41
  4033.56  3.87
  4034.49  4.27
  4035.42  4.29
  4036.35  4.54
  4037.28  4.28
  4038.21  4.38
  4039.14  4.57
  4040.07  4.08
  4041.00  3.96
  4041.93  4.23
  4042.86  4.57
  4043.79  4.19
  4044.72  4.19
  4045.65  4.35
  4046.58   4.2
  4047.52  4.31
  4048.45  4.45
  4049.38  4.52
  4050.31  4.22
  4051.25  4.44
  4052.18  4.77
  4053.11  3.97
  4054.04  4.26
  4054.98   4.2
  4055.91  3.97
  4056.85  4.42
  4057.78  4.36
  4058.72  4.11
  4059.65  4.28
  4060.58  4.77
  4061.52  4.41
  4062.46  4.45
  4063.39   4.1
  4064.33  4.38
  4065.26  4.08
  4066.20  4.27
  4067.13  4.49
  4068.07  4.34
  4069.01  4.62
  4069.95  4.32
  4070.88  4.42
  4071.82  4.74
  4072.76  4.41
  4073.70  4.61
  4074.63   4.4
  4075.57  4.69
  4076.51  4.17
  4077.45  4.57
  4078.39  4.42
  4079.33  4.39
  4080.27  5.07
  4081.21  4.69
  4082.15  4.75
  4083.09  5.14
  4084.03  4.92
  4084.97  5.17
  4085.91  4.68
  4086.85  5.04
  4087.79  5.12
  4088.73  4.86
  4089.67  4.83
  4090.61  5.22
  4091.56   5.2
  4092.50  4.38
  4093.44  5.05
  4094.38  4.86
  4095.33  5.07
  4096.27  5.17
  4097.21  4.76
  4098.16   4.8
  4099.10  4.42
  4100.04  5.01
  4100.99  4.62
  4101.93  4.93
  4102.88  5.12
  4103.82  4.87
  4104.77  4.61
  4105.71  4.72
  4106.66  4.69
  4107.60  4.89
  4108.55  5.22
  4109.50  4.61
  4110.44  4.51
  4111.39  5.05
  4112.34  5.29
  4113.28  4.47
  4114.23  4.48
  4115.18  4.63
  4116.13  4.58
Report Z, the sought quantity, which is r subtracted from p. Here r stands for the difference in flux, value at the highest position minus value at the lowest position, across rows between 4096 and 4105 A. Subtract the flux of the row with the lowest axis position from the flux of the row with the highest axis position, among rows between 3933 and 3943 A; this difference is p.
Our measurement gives 0.25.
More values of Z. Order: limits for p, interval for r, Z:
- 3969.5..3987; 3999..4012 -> 0.66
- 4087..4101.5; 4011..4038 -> -0.54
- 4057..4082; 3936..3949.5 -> -0.45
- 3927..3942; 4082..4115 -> -0.39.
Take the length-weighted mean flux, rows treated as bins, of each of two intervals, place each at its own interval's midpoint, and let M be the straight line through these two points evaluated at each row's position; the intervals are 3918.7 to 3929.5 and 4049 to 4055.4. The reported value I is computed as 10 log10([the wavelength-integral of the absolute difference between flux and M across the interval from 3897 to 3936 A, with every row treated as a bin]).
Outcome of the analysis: 11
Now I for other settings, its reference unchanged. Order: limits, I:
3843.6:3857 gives 10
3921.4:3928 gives 2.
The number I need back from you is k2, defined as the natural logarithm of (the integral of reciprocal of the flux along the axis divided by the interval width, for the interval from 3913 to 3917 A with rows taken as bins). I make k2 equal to -1.51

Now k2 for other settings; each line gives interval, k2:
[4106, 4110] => -1.58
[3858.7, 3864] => -1.71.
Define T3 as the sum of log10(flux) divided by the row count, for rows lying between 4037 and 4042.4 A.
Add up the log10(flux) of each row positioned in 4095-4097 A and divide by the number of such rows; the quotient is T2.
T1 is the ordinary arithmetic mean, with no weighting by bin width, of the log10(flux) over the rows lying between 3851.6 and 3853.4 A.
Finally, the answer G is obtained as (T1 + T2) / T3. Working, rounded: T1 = 0.716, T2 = 0.709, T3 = 0.628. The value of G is 2.27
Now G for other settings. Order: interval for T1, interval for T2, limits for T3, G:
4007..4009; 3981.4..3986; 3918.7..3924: 2.00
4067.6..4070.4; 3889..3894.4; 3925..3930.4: 2.03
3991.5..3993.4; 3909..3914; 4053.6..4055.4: 2.07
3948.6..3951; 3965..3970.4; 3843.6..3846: 1.85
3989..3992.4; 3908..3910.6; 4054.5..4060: 2.13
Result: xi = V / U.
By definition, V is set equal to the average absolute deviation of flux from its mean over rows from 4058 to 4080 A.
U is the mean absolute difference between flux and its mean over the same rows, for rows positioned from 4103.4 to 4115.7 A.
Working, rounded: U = 0.22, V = 0.15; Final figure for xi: 0.6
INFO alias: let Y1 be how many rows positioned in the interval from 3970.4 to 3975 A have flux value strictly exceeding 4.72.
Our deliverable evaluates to 0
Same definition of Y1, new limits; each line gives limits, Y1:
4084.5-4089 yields 4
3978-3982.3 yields 1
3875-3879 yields 4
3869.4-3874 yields 5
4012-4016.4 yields 0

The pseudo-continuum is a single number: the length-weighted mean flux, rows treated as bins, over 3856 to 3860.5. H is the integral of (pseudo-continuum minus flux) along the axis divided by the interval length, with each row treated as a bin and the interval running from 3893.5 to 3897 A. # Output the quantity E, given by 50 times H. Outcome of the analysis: 46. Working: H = 0.92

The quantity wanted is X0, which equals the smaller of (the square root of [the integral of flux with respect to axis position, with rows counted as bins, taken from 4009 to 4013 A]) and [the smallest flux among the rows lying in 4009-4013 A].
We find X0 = 4.18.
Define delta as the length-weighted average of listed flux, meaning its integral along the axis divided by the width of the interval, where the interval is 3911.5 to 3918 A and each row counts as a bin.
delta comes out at 4.56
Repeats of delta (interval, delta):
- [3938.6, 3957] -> 4.70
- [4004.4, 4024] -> 4.31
